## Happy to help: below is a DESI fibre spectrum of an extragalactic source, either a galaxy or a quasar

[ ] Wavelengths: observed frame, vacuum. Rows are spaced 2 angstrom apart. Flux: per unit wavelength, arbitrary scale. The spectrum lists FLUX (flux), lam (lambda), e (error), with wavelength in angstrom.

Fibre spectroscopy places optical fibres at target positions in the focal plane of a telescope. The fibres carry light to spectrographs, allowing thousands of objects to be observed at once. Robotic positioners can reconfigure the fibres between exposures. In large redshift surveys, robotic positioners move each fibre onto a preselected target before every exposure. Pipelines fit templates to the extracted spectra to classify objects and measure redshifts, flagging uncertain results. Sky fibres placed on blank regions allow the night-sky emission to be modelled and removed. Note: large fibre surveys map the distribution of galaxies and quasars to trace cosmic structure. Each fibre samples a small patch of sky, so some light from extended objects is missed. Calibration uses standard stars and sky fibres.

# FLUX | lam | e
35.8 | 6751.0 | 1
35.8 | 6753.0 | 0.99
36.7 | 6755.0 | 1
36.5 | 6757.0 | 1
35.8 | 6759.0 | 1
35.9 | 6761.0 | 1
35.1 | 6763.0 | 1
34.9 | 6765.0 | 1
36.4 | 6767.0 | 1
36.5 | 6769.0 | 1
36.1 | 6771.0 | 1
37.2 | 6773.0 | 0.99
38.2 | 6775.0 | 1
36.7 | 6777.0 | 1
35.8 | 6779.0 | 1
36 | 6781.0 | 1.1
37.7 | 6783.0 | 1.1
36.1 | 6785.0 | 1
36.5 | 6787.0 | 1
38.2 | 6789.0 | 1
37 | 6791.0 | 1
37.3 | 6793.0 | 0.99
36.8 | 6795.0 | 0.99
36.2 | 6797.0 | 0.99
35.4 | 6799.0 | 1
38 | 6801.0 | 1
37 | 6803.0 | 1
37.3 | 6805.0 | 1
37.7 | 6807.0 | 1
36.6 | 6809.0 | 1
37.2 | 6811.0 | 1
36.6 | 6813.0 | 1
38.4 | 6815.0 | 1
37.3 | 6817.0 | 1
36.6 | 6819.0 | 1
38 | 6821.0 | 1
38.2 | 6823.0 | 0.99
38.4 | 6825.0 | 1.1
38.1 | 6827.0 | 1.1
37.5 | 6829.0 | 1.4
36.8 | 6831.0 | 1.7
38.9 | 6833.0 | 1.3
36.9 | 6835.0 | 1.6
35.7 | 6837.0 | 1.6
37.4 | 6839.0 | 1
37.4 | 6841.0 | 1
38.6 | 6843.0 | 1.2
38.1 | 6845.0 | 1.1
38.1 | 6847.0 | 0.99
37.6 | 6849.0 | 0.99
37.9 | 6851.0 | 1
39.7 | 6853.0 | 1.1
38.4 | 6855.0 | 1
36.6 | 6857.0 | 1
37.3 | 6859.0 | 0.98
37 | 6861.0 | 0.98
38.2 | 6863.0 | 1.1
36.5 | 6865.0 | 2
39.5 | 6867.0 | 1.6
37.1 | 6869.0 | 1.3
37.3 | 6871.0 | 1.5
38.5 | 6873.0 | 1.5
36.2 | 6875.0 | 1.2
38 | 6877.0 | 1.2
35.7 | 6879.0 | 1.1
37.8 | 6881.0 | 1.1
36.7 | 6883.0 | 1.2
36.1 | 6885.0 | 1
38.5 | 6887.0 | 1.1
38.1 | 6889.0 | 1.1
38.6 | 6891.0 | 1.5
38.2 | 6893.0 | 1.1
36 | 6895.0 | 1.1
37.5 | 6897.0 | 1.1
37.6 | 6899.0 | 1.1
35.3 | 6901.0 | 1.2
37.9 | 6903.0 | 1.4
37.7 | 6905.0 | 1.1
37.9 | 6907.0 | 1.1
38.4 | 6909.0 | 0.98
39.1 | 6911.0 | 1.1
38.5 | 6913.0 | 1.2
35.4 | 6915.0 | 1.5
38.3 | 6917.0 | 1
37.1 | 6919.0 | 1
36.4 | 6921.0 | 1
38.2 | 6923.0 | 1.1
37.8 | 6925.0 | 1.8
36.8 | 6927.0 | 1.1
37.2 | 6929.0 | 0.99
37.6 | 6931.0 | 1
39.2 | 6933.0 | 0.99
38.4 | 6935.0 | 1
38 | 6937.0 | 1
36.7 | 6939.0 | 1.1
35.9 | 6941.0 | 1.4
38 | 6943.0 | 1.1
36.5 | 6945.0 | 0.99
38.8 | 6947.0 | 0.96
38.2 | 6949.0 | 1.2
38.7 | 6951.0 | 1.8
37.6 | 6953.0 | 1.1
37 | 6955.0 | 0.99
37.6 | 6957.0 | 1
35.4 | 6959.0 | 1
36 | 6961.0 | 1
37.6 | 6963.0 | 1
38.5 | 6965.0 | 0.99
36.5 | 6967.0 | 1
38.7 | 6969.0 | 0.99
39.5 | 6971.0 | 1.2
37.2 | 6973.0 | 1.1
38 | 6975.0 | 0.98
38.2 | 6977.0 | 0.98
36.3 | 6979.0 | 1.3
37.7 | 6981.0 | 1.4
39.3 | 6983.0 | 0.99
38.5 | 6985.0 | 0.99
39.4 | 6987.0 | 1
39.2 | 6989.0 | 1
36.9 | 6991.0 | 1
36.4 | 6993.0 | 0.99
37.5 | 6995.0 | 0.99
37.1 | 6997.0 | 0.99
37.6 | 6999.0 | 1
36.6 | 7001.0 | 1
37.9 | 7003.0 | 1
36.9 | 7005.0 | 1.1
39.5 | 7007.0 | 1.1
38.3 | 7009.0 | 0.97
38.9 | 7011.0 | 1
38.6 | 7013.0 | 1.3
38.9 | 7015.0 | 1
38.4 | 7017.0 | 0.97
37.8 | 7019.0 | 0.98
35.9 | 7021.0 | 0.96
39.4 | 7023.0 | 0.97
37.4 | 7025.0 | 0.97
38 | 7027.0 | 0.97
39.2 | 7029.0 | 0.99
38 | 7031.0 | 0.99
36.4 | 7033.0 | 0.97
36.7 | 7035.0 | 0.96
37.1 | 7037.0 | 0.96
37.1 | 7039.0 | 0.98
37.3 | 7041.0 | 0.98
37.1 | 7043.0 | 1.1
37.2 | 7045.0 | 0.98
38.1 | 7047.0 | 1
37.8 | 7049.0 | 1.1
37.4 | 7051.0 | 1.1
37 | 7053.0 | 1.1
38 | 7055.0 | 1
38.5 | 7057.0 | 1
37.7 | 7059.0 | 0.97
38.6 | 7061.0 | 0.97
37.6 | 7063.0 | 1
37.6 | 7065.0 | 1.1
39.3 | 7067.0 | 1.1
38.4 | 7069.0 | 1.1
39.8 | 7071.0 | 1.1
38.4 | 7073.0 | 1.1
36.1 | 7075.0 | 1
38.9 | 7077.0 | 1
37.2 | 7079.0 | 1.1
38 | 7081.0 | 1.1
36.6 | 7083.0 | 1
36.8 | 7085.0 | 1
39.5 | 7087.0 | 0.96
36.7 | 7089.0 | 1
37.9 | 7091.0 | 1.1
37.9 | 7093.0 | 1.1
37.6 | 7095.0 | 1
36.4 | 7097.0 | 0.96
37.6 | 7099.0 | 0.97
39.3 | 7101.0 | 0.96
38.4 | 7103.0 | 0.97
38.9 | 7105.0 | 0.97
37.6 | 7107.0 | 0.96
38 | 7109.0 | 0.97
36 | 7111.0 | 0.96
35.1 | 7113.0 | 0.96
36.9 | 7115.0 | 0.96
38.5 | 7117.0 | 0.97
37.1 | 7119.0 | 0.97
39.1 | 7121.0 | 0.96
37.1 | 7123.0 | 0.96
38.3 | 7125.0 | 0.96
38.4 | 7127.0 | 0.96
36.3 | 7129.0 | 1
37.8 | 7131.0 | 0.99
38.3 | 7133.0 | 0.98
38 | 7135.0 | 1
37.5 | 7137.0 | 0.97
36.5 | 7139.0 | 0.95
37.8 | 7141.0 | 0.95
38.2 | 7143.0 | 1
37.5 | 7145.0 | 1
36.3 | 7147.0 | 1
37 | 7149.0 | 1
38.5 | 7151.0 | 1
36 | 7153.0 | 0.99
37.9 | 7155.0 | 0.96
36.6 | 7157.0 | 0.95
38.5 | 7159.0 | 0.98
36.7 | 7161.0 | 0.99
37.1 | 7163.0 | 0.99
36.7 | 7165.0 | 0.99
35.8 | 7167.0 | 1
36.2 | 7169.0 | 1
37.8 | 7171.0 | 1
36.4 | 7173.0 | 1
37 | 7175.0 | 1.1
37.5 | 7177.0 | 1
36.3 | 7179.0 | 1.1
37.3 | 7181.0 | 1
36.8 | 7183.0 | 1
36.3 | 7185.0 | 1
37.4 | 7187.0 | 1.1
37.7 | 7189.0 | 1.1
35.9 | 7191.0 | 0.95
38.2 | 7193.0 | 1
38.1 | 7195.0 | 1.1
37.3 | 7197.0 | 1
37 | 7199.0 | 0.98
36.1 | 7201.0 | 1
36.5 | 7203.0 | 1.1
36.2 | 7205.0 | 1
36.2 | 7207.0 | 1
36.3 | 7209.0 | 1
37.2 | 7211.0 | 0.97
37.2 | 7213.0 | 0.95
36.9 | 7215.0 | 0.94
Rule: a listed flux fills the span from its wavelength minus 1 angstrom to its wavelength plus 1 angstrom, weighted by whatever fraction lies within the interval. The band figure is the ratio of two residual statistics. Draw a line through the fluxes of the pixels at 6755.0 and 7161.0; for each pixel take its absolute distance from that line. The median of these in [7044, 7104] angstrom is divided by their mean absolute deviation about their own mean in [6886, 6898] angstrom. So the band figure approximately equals 2.9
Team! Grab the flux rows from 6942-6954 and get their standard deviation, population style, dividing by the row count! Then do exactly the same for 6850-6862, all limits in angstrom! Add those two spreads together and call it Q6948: 1.80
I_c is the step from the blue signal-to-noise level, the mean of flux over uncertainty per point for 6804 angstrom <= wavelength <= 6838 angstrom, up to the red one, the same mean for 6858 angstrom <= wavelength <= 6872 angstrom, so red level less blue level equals -3.8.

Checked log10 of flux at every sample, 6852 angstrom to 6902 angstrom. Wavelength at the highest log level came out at 6853.0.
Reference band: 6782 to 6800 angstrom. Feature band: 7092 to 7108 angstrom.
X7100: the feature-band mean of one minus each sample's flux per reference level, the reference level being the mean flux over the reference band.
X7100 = -0.032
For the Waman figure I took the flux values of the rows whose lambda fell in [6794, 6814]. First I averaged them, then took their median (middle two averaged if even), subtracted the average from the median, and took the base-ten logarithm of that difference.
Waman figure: -1.7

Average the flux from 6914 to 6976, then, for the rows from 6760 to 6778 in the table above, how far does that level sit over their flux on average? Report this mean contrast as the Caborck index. 1.2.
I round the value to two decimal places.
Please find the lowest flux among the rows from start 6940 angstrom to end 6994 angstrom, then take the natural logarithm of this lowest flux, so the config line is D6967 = 3.57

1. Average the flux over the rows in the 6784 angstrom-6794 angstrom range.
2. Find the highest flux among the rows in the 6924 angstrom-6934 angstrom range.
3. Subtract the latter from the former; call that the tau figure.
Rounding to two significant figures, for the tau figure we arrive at -2.2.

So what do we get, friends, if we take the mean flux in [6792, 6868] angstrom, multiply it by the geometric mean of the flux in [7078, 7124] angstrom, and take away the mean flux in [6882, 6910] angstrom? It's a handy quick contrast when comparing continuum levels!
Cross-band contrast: 1371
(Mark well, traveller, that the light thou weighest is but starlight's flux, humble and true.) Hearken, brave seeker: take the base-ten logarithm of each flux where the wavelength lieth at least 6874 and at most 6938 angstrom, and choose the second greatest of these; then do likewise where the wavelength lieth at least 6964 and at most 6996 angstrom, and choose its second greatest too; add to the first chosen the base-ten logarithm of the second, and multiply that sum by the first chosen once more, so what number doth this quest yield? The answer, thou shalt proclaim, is 2.858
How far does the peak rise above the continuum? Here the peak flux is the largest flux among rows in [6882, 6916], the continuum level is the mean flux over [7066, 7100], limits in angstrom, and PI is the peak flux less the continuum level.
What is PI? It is 1.27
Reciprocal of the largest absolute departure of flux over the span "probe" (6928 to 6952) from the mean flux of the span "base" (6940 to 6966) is 0.55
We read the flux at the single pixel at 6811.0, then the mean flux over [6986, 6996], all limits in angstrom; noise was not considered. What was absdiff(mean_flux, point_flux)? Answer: 0.68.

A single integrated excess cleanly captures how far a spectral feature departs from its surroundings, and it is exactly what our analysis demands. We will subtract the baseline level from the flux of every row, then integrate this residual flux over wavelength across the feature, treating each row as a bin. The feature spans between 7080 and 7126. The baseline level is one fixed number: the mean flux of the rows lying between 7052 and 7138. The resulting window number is -7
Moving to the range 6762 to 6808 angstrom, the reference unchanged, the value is -50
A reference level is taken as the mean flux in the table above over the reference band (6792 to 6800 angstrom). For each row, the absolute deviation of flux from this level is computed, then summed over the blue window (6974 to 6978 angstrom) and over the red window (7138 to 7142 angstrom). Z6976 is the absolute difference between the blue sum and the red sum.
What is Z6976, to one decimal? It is 1.9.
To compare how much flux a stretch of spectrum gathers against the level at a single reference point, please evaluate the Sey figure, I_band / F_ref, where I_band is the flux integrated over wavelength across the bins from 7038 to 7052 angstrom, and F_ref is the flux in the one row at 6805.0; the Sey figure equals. 14.0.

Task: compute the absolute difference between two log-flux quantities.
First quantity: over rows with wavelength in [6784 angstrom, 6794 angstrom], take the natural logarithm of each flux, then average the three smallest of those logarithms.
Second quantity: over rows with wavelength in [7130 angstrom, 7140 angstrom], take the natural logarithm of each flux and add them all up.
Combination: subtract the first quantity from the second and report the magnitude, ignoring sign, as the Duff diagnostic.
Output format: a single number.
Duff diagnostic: 14.5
